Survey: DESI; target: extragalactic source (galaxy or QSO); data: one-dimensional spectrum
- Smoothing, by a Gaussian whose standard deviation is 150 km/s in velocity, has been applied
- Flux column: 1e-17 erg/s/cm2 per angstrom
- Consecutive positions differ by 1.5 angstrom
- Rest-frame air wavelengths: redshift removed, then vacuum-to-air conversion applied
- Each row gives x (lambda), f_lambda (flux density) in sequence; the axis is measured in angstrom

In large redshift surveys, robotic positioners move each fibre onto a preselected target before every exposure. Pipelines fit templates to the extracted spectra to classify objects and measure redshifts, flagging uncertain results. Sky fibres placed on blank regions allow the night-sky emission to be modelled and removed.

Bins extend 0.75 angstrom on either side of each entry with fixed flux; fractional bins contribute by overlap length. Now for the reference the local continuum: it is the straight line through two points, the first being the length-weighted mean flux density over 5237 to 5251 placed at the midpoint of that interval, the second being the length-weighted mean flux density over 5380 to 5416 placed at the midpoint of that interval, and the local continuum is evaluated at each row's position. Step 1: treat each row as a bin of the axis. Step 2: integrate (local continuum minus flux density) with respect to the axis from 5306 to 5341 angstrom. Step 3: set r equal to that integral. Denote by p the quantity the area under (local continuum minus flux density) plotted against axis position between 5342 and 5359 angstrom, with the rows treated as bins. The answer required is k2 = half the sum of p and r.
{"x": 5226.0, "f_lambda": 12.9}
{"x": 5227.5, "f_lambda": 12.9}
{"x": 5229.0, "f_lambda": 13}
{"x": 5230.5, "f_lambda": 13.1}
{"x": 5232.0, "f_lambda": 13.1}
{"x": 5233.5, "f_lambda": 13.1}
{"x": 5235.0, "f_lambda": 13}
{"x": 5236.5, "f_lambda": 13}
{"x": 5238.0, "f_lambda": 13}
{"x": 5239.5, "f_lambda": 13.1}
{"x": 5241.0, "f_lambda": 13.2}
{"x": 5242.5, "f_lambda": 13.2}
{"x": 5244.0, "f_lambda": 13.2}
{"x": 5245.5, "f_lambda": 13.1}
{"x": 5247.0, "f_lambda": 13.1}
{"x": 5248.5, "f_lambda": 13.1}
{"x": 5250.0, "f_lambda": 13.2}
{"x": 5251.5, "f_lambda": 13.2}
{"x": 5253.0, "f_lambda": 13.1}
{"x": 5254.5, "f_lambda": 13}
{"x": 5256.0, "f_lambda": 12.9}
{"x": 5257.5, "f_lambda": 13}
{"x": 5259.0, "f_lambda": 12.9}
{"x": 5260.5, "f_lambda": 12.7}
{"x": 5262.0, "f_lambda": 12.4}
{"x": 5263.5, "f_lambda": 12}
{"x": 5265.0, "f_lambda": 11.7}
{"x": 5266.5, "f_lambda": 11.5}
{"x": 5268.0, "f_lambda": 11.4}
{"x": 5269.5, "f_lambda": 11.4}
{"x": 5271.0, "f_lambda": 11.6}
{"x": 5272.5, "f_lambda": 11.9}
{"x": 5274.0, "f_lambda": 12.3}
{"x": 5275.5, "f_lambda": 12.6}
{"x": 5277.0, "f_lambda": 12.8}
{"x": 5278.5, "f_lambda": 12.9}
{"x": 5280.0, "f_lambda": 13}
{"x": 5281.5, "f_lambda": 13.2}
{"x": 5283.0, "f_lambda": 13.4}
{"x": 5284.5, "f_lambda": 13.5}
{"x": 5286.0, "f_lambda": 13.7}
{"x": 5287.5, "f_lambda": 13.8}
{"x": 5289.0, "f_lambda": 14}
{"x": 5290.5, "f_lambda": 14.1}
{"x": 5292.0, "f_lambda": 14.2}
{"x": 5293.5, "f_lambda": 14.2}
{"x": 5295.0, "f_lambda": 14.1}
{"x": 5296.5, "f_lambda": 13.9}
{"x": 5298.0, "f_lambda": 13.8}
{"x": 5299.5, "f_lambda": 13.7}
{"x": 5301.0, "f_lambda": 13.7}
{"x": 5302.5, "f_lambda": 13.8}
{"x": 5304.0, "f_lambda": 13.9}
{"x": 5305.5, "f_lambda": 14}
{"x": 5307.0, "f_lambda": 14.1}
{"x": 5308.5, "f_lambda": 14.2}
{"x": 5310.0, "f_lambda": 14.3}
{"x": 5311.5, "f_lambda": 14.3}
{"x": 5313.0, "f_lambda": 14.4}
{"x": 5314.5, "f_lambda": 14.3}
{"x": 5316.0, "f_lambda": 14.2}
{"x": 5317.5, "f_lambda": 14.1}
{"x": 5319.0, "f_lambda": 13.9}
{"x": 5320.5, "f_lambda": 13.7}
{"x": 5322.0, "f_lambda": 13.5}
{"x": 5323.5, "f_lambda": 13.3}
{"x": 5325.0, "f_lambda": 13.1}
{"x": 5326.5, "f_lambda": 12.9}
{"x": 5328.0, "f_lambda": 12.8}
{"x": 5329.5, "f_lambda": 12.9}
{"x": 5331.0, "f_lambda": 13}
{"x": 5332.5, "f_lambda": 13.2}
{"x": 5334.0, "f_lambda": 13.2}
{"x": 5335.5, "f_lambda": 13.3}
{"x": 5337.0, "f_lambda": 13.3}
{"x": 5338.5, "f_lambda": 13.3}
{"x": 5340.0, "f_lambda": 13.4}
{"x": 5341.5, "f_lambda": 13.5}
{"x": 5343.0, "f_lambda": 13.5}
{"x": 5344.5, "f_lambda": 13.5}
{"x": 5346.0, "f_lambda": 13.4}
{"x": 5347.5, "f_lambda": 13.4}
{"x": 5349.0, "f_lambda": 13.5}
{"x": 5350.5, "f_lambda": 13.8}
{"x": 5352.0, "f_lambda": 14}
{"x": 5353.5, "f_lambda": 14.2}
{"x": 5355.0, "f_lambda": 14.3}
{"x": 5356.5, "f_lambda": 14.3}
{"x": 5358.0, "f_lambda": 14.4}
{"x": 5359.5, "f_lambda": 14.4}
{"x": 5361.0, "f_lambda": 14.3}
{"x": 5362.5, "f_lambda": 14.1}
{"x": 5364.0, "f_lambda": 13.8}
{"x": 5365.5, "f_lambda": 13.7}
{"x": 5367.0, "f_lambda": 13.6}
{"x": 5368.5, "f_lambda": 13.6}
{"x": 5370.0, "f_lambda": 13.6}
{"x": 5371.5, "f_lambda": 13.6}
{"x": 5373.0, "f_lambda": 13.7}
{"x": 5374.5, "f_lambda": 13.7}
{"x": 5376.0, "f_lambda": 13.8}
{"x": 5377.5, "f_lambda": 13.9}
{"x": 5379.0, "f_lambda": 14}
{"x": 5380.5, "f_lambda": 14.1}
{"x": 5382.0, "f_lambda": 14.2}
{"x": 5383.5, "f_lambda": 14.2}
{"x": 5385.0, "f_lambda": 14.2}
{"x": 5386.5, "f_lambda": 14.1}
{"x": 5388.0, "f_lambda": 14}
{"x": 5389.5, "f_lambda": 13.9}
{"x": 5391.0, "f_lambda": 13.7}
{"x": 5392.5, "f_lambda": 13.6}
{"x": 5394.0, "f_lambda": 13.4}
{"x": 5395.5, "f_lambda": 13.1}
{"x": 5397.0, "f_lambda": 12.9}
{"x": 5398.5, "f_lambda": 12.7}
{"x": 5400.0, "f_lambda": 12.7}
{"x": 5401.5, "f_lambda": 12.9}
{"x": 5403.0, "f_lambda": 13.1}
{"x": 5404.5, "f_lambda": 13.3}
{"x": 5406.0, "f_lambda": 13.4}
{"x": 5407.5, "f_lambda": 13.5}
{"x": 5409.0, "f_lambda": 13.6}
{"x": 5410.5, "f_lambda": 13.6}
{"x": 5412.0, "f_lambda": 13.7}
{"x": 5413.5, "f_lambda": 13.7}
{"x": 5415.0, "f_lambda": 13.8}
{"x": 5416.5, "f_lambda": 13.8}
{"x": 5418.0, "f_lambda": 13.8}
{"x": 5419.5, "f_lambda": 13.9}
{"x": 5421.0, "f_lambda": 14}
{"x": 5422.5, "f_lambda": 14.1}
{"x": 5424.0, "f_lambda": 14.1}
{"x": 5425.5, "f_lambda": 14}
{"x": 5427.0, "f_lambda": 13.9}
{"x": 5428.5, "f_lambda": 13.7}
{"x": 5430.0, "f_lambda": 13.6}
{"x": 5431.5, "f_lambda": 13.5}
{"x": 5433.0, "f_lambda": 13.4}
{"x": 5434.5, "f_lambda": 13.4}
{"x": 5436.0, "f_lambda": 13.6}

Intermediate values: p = -7.2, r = -8.6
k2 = -7.9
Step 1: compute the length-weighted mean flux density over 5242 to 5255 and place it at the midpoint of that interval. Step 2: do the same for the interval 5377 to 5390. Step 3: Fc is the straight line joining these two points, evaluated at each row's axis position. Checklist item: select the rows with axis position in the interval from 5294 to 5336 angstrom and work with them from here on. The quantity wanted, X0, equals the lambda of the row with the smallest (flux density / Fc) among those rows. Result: 5328.0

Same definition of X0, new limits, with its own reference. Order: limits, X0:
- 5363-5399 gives 5398.5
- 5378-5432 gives 5400.0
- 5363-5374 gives 5371.5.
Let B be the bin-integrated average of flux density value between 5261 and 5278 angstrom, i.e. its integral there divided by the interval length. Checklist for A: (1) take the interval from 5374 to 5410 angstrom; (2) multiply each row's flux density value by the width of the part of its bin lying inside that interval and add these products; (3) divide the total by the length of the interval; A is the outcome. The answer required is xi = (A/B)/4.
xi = 0.283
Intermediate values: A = 13.6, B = 12.0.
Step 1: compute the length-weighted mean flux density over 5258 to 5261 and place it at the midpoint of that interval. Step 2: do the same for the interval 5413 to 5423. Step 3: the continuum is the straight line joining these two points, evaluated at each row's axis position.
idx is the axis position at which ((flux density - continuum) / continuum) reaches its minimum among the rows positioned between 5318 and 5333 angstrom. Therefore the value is 5328.0 angstrom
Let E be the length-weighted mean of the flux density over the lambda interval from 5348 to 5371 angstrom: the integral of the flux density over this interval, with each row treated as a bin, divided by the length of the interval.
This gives 13.96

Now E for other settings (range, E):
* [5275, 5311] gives 13.72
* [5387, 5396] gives 13.64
